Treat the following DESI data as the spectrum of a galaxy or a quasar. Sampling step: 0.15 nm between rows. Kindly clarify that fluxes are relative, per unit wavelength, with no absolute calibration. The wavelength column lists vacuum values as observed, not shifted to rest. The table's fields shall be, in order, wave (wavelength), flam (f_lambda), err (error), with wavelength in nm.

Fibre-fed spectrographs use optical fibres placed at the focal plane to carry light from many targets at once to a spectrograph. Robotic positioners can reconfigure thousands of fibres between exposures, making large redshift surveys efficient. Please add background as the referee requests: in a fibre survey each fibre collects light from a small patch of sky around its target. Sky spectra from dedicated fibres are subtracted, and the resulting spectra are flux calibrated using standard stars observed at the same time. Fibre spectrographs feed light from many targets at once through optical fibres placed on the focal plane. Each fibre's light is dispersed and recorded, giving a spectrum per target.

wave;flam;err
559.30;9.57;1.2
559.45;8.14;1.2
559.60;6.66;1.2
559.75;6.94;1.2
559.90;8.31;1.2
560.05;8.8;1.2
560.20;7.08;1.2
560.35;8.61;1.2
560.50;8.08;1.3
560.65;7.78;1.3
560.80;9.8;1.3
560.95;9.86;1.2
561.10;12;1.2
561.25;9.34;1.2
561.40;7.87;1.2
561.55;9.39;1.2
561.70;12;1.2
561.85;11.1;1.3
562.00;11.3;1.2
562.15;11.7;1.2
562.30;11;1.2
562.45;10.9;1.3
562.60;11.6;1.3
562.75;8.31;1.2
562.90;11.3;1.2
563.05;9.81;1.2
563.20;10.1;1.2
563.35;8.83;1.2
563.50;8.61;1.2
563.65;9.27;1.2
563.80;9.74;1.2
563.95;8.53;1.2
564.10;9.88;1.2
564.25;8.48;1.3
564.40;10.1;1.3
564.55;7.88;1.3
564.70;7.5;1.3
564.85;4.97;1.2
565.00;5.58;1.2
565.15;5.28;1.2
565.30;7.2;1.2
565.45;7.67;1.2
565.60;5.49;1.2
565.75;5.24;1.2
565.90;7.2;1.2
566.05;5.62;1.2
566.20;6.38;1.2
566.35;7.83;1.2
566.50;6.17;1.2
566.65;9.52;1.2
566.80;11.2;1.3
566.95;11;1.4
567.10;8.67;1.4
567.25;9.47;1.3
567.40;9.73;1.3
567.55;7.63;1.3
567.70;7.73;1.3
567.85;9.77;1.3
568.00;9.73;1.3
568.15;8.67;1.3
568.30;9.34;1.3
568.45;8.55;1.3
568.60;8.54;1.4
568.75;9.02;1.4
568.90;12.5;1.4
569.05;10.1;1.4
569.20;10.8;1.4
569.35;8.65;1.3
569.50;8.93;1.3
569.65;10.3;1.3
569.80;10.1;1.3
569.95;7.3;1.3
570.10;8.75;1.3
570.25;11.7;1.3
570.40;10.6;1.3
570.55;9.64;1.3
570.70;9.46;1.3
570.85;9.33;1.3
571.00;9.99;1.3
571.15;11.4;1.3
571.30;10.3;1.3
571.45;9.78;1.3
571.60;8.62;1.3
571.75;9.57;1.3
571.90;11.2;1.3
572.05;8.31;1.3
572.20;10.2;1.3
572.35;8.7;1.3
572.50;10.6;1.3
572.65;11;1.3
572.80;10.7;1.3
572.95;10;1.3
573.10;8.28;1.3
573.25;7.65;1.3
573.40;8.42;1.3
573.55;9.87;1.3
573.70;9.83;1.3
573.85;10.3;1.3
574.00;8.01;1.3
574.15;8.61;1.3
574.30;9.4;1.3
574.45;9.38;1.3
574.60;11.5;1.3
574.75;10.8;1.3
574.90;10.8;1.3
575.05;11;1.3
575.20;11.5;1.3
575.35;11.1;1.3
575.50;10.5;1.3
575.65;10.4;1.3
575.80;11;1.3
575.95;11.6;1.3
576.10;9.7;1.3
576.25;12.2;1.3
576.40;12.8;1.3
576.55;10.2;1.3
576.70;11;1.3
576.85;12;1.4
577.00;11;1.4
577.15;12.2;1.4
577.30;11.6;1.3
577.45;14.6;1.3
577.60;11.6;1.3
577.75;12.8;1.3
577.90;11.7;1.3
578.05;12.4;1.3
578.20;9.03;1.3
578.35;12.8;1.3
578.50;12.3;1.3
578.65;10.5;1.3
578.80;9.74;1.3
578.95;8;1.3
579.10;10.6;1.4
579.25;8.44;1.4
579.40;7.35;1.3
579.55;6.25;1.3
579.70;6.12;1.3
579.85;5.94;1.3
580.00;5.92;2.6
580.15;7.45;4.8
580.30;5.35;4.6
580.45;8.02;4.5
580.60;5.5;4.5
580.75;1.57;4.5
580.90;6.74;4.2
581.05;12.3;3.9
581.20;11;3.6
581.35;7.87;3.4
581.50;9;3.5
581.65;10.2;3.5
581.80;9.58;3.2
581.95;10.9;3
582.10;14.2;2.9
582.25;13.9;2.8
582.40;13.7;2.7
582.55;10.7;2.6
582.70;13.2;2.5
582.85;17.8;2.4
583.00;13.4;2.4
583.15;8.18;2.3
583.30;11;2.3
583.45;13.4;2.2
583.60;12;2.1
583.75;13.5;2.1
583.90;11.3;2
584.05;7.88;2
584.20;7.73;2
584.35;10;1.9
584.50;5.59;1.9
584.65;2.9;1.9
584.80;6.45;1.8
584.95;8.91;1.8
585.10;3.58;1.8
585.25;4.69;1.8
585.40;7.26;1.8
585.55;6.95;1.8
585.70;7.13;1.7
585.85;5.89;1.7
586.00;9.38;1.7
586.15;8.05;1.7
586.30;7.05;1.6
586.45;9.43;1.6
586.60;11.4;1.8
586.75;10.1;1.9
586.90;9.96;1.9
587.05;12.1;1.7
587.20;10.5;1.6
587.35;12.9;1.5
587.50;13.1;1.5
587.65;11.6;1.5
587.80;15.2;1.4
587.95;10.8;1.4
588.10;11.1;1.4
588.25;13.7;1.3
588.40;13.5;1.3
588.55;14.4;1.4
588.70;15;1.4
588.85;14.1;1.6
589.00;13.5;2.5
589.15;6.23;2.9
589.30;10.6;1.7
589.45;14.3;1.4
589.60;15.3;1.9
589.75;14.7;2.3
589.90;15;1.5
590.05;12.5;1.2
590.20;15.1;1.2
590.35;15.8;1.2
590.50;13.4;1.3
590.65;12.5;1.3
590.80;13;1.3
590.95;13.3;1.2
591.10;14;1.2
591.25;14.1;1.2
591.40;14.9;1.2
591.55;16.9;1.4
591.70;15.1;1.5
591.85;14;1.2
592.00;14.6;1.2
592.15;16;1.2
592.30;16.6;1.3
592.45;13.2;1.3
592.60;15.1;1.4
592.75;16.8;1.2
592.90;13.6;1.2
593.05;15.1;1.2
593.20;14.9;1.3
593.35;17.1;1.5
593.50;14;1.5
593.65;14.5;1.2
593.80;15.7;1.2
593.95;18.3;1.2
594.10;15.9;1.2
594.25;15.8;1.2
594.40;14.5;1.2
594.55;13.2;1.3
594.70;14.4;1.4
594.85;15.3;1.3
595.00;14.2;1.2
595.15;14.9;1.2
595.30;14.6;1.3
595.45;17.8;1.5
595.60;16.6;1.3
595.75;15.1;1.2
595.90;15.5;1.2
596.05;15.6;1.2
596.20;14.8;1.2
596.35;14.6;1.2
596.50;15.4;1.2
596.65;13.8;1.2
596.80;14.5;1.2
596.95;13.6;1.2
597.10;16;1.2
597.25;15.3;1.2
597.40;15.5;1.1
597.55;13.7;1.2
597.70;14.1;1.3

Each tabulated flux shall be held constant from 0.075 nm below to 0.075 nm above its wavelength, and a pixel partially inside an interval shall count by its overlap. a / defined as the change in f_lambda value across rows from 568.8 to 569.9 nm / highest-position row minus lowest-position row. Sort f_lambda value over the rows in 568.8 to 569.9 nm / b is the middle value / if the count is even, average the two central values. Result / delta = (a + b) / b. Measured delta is 0.8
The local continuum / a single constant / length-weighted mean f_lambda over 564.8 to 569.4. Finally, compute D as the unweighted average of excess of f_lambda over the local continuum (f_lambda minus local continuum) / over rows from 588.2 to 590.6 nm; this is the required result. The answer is 5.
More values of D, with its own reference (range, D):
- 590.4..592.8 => 6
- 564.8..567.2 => -1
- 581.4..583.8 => 4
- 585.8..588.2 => 2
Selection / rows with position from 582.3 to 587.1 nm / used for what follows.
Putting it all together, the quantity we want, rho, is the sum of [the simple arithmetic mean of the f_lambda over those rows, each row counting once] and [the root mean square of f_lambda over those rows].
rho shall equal 19.3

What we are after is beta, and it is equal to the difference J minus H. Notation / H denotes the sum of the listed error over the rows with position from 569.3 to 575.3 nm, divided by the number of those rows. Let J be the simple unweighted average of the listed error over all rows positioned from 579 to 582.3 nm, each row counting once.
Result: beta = 1.8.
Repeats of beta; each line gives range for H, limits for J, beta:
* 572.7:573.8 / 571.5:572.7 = 0.0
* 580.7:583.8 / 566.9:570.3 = -1.6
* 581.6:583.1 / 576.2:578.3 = -1.5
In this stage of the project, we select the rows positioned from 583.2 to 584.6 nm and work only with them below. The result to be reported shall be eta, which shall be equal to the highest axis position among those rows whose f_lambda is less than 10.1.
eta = 584.50 nm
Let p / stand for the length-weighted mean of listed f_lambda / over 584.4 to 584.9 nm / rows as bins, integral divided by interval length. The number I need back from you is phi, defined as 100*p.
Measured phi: 543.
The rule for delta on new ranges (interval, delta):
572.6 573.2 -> 0.7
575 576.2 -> 0.9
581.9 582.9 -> 1.5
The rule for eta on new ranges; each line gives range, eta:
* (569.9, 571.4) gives 571.00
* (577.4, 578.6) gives 578.20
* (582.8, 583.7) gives 583.15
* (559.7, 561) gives 560.95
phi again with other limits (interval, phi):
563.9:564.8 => 863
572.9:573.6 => 877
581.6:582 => 1019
